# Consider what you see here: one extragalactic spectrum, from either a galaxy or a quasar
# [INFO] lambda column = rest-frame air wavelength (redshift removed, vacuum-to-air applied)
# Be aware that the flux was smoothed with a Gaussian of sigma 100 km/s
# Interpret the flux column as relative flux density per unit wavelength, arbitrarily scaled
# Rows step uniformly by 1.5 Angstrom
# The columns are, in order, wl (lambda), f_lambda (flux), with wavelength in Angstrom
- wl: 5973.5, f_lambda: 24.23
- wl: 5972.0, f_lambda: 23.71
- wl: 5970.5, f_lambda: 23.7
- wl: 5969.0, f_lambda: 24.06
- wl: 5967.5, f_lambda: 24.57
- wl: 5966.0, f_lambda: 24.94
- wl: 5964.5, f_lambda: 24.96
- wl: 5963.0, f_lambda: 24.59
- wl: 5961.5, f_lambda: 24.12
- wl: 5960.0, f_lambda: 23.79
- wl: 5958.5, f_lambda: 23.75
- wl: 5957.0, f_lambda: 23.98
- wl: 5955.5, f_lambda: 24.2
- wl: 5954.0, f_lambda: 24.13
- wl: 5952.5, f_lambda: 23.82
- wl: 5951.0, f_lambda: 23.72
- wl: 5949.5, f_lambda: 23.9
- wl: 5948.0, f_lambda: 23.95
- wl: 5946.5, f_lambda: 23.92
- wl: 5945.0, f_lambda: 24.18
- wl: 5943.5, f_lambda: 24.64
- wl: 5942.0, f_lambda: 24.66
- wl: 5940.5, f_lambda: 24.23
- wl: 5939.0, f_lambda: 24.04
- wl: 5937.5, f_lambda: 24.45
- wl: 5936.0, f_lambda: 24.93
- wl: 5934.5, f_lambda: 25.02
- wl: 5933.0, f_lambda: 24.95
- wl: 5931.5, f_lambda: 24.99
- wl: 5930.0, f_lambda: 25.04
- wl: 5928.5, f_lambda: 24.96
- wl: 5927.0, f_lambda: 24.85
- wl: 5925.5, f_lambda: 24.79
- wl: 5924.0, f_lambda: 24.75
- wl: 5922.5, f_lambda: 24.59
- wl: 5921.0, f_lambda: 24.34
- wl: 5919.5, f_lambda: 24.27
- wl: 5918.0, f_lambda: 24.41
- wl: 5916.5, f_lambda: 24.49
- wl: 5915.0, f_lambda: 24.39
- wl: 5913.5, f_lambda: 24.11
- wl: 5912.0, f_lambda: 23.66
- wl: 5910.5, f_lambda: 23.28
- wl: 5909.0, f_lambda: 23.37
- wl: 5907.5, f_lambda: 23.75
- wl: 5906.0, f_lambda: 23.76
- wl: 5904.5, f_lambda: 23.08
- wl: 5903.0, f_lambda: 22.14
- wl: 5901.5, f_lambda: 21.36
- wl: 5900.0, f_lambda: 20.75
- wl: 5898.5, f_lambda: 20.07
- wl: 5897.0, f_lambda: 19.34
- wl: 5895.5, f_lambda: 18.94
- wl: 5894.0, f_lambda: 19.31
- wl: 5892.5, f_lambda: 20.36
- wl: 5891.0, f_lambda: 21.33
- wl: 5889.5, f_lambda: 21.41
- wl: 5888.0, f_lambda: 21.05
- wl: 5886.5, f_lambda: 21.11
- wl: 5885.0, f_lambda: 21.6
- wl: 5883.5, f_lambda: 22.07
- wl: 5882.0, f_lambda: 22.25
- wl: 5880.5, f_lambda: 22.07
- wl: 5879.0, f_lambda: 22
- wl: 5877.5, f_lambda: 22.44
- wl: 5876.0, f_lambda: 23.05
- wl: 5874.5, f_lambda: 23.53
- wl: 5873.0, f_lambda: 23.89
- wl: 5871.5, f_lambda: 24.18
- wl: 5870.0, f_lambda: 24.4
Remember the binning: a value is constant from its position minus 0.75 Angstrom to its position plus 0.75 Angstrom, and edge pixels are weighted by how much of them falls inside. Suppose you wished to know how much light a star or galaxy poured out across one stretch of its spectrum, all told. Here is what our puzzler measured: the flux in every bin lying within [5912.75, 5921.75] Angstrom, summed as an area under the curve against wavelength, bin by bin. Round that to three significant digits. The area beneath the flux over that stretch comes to 219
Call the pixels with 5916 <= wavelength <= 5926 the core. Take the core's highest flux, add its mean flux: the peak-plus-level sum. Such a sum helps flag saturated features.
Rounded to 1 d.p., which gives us 49.3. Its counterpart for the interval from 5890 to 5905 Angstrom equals 43.7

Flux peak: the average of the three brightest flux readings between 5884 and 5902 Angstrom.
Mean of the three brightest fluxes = 21.5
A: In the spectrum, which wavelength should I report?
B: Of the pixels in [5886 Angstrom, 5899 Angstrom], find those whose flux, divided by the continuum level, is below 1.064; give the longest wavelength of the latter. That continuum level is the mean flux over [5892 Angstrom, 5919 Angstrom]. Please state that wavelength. 5898.5 Angstrom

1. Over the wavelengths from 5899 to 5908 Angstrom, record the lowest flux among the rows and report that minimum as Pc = 20.75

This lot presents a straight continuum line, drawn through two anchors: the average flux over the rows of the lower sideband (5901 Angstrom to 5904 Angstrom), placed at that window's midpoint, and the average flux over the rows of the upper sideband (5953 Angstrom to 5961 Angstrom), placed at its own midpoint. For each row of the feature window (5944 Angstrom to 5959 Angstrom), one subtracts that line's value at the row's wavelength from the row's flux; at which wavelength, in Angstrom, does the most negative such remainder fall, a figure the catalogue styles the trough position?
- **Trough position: 5958.5 Angstrom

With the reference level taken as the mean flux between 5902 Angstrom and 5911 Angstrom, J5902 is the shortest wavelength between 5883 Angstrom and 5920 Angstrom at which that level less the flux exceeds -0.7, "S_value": 5883.5 Angstrom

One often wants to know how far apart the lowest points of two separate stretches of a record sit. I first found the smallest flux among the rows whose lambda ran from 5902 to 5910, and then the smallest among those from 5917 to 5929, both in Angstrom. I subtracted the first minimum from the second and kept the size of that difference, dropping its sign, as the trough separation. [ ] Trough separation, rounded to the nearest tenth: 2.1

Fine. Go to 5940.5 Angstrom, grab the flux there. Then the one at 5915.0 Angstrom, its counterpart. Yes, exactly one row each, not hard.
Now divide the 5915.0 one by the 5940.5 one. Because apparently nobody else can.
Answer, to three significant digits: 1.01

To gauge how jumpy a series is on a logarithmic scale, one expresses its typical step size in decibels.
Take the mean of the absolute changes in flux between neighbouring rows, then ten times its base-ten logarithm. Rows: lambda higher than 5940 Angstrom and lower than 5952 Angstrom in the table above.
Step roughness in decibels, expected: -6.9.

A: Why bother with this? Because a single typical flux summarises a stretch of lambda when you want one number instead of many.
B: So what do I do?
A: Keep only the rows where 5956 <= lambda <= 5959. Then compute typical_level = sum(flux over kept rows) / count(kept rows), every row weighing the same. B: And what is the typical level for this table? 23.9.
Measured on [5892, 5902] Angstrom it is 20.0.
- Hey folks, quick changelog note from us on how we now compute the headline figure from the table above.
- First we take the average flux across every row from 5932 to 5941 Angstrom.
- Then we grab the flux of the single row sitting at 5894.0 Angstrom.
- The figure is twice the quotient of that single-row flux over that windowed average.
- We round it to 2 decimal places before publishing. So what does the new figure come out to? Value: 1.57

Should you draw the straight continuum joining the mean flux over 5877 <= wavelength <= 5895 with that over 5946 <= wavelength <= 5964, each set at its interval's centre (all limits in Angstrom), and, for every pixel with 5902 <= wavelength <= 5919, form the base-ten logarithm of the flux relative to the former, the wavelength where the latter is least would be 5903.0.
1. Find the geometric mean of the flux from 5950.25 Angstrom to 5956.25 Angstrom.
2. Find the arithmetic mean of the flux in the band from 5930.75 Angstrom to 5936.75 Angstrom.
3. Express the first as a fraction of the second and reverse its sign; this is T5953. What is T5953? -0.96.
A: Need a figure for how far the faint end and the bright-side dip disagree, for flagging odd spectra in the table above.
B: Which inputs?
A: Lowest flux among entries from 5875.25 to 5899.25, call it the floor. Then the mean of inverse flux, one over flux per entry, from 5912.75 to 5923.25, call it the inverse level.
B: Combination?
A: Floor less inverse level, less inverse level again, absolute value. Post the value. 18.9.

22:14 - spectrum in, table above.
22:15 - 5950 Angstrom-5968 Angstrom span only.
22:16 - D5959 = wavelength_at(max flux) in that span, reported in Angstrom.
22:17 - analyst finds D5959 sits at 5964.5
